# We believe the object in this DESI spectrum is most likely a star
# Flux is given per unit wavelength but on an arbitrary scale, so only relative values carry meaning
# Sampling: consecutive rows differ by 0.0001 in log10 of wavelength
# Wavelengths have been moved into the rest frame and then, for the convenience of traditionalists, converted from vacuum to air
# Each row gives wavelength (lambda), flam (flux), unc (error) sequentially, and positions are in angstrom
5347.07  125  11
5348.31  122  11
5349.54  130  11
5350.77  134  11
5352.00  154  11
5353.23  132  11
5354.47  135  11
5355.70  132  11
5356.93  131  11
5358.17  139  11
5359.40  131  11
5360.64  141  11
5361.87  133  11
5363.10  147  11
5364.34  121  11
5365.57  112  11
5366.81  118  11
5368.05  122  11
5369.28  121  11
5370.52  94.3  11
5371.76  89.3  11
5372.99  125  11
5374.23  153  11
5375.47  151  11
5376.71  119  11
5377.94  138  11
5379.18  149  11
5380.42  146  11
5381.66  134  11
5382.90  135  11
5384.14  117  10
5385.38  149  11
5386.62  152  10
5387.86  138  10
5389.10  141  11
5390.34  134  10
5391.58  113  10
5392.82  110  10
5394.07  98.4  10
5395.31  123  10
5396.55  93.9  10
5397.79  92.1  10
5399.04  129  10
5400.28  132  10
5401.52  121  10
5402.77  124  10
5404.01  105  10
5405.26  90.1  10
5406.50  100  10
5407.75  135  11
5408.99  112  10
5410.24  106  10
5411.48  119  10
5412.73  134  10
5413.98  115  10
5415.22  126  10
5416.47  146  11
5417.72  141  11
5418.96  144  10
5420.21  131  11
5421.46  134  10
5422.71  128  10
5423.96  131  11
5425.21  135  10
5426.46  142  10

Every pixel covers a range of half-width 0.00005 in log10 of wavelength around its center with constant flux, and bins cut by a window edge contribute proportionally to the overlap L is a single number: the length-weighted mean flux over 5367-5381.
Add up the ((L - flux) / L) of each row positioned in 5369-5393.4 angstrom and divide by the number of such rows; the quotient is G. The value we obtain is -0.02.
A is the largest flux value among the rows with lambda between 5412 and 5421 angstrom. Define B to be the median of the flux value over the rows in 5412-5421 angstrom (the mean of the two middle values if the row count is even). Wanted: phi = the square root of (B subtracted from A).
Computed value 3.46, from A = 146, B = 134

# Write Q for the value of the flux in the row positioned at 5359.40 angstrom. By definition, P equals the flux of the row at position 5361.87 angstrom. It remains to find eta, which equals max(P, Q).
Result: 133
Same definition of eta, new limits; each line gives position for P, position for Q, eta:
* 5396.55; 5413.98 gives 115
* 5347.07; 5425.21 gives 135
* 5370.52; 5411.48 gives 119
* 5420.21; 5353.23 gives 132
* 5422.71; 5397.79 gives 128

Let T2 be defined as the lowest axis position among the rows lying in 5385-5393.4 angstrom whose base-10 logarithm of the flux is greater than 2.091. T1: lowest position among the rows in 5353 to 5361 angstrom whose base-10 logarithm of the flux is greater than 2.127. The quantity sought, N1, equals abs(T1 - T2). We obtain 30.9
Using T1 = 5354.47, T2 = 5385.38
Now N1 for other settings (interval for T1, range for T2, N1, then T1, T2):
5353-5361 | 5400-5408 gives 45.8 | 5354.47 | 5400.28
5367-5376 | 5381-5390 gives 7.4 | 5374.23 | 5381.66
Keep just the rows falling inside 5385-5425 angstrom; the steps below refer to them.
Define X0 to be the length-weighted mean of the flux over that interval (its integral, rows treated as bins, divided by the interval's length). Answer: 123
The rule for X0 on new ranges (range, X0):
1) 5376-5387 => 137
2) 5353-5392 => 131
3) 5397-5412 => 114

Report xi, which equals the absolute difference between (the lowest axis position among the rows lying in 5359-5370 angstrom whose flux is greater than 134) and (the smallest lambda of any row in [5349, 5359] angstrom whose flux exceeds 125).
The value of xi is 11.1 angstrom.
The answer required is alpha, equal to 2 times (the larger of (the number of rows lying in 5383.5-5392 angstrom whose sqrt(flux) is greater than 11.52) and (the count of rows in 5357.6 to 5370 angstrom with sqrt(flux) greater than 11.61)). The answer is 10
